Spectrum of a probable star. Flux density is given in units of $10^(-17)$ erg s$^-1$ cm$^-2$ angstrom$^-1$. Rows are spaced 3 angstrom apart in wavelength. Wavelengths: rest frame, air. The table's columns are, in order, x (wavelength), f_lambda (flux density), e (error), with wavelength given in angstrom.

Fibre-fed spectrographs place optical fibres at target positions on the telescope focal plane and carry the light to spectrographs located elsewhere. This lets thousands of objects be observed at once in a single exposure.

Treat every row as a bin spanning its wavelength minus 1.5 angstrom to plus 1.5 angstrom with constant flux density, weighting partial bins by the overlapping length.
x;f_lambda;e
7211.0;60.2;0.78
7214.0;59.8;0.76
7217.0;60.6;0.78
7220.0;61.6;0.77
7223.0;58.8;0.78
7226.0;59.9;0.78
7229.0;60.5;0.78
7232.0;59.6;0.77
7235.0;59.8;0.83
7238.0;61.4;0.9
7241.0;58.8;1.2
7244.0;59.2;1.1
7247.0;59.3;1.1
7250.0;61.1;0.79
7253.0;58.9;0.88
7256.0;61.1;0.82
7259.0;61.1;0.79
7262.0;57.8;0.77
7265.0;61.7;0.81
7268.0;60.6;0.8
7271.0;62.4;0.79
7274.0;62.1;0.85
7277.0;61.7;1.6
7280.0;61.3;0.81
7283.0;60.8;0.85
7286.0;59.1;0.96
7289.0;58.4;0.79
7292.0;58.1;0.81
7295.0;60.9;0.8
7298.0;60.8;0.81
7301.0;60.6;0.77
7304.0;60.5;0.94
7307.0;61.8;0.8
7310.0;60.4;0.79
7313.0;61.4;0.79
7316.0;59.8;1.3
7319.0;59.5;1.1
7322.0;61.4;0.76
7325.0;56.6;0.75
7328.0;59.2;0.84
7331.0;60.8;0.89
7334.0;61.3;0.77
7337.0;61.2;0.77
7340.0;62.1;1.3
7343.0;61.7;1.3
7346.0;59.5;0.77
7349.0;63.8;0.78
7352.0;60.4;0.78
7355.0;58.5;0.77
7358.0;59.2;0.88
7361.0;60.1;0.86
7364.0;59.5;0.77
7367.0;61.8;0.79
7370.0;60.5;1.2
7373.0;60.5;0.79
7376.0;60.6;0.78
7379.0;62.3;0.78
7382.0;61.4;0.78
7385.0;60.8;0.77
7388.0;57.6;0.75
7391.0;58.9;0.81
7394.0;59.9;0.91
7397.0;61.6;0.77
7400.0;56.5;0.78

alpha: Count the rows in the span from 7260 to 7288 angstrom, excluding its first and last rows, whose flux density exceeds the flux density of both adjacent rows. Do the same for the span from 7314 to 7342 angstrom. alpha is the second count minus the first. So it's 0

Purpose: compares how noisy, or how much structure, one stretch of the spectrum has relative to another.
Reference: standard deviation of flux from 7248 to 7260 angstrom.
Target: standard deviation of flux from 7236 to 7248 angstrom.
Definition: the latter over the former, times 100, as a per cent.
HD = 106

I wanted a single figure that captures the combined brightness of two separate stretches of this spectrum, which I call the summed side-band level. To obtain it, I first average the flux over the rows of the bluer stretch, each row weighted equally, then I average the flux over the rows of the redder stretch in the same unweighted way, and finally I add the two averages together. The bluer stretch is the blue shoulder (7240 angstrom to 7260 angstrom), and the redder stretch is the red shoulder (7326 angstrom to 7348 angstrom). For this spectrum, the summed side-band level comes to 121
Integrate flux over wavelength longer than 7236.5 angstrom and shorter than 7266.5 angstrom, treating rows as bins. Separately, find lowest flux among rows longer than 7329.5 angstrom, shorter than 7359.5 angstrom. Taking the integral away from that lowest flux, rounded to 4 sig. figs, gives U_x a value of -1743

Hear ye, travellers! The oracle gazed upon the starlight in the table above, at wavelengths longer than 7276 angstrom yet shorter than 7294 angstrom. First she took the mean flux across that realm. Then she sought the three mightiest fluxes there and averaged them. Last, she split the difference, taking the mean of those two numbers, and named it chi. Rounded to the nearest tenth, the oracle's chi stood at 60.6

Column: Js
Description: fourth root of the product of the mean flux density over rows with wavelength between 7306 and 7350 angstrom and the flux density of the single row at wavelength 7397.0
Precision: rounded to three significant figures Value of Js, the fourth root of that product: 7.82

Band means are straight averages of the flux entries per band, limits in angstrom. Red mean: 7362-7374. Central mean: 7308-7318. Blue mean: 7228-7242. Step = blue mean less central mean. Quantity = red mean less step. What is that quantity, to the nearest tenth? 61.1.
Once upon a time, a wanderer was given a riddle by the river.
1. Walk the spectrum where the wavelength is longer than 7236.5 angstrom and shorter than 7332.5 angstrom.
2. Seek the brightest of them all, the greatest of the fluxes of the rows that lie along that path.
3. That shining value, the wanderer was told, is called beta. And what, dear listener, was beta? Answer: 62.4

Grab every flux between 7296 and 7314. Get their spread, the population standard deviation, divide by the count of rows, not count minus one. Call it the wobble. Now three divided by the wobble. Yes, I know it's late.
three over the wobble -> 5.87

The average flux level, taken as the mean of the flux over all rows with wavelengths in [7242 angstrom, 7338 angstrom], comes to 60.3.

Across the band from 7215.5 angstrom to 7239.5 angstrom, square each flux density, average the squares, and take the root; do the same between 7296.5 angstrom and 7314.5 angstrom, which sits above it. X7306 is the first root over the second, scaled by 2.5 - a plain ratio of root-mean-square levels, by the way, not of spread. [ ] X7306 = 2.47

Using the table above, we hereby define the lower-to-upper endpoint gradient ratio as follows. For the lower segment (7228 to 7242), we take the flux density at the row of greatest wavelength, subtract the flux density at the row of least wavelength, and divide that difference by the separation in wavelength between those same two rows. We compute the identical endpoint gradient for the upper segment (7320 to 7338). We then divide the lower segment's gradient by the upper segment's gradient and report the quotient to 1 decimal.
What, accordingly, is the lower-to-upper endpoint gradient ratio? 10.6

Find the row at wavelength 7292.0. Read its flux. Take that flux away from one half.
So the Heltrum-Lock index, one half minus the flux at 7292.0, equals -57.6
